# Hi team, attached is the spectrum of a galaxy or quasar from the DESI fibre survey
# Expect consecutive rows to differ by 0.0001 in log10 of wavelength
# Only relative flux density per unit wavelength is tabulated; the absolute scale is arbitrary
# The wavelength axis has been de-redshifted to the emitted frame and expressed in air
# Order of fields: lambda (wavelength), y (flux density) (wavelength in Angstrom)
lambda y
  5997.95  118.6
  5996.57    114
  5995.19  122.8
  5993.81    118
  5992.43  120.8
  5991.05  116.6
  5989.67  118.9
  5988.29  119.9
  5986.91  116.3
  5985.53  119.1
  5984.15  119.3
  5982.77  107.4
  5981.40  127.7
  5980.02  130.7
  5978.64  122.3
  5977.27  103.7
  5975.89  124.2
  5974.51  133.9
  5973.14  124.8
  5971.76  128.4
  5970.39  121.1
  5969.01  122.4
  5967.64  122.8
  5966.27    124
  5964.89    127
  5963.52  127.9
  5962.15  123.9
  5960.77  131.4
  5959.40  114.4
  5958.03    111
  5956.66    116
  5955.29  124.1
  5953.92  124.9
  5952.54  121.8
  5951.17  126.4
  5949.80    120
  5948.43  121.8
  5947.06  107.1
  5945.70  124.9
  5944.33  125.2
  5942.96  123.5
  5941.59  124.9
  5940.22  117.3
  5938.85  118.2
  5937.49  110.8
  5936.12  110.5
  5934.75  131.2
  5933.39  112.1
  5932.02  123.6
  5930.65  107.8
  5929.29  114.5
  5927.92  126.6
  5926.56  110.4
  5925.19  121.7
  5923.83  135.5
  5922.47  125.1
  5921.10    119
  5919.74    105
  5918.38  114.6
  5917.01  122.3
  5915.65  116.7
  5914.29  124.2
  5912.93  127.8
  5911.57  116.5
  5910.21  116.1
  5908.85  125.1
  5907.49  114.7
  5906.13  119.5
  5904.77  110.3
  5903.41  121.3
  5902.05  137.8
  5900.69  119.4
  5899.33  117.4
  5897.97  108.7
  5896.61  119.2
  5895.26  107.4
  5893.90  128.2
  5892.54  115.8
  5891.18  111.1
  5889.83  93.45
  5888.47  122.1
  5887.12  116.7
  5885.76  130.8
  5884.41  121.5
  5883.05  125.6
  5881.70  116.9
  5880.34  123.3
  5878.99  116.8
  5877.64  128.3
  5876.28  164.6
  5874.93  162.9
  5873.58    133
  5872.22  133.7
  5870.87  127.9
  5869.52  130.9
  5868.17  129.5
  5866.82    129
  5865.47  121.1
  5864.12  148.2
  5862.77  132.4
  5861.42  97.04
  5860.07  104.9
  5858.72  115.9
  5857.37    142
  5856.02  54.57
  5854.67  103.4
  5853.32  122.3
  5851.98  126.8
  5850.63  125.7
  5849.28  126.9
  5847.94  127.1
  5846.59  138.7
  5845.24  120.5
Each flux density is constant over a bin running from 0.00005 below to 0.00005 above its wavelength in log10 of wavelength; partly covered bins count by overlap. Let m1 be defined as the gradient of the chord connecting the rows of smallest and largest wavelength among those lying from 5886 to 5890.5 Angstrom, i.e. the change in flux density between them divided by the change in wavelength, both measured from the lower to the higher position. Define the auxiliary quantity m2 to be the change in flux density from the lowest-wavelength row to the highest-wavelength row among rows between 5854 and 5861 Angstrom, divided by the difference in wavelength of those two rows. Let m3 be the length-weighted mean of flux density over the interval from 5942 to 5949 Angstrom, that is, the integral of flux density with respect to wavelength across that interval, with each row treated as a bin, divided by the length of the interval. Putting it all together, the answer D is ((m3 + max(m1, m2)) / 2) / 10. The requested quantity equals 6.05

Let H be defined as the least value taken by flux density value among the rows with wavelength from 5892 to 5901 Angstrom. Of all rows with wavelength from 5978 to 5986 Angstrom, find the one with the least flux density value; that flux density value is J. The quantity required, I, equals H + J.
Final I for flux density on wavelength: 215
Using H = 107.4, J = 107.4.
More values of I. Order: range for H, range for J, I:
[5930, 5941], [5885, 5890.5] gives 201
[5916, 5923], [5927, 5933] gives 213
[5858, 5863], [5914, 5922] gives 202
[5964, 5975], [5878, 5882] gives 238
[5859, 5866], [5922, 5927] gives 207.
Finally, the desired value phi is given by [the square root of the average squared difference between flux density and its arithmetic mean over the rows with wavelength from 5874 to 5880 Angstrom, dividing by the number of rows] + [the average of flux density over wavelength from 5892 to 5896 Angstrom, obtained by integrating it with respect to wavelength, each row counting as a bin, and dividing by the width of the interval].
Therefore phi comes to 138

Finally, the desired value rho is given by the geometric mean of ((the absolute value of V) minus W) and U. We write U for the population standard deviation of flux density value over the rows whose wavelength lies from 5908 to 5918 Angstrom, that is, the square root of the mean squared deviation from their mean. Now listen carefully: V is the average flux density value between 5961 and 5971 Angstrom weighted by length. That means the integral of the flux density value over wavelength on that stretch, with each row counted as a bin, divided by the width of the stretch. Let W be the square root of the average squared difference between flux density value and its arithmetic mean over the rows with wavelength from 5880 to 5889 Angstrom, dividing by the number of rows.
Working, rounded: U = 4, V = 124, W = 5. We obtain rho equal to 23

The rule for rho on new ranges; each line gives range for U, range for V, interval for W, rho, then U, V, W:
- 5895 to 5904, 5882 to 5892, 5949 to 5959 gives 32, 9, 117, 5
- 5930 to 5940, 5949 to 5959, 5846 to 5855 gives 29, 8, 120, 10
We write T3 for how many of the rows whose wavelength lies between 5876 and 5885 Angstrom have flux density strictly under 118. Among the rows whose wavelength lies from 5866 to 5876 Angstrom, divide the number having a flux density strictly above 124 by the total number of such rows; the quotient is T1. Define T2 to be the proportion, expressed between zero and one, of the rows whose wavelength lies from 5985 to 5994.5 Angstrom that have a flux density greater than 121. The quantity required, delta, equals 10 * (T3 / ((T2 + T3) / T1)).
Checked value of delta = 10.0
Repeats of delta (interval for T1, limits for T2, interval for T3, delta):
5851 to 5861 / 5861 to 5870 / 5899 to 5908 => 2.2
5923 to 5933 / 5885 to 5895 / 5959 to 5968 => 2.0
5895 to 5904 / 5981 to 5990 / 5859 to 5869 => 1.3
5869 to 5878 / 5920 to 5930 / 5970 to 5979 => 6.4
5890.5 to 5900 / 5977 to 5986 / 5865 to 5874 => 0.0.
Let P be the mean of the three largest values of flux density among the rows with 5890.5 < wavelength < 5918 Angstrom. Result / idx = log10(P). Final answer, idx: 2.12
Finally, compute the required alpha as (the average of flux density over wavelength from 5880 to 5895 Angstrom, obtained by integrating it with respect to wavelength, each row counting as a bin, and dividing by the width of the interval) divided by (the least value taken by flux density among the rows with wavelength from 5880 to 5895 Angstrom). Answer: 1.26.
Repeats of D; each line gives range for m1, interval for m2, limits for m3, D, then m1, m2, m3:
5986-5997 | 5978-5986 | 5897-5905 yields 5.96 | -0.2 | -0.5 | 120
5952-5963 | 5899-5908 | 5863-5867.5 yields 6.65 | 0.2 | -0.3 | 133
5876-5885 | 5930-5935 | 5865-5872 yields 6.70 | -5.3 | 5.7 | 128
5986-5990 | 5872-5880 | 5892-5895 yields 6.05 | 0.9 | -2.5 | 120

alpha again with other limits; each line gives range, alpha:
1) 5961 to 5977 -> 1.03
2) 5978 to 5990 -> 1.12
